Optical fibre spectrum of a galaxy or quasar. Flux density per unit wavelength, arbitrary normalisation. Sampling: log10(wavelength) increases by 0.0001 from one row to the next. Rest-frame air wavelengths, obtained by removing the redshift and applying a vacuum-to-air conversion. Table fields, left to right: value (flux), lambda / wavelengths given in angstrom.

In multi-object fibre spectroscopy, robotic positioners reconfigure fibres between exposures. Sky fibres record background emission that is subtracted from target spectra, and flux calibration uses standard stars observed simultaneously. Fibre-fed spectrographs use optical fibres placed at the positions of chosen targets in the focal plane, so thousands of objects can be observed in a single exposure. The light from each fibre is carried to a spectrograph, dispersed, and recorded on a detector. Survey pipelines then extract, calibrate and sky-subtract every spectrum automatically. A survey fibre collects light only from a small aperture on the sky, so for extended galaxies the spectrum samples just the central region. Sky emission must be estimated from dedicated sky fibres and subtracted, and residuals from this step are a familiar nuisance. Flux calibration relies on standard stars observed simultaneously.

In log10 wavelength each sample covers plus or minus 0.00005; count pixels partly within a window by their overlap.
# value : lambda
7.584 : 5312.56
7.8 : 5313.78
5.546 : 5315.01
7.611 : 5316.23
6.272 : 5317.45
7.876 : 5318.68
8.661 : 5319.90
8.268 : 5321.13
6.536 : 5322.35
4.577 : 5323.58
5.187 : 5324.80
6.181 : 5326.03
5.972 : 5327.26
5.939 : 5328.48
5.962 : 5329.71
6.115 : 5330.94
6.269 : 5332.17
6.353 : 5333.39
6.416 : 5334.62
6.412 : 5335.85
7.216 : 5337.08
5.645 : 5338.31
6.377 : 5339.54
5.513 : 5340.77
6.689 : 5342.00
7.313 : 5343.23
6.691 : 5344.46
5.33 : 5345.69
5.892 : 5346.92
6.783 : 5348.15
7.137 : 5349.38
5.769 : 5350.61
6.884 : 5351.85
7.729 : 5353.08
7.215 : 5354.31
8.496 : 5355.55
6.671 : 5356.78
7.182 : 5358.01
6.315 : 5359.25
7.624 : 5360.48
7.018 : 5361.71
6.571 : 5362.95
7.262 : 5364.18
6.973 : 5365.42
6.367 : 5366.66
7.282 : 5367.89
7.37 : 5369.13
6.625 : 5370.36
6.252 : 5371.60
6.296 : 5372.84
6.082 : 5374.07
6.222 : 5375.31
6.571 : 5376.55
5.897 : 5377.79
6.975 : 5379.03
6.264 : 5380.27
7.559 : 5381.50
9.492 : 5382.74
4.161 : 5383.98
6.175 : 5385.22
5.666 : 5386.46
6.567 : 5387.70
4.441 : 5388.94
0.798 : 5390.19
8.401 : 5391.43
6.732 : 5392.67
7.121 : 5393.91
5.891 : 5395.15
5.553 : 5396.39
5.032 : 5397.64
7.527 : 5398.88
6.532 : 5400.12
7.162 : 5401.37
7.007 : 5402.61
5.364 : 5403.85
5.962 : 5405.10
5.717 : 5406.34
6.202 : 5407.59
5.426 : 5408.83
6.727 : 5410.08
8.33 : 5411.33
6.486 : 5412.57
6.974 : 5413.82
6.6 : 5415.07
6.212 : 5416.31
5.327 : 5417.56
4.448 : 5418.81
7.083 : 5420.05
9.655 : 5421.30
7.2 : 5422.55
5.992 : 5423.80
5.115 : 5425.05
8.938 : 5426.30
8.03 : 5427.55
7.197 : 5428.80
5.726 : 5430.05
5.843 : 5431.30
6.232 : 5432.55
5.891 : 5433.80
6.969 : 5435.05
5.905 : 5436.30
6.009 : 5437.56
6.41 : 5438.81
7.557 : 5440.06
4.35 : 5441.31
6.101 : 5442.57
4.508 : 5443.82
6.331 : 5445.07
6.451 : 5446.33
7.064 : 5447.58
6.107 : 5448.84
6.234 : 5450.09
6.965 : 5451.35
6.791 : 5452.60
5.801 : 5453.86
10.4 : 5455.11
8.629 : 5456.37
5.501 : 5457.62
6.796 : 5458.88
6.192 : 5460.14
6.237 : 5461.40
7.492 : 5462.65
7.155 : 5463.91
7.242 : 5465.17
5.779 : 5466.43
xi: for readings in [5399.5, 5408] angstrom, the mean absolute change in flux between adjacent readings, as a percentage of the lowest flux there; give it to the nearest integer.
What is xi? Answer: 12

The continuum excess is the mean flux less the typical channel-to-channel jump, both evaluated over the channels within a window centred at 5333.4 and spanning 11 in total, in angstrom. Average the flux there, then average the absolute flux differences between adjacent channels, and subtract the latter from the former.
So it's 5.9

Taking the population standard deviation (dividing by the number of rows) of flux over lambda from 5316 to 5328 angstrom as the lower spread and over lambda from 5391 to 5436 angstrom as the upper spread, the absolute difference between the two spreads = 0.16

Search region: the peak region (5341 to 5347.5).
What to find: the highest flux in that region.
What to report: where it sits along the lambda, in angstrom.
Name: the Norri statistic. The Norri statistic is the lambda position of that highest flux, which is 5343.23 angstrom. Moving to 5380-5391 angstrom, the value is 5382.74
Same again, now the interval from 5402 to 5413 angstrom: 5411.33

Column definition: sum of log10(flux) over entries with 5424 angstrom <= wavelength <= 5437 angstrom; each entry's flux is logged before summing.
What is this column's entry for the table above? 8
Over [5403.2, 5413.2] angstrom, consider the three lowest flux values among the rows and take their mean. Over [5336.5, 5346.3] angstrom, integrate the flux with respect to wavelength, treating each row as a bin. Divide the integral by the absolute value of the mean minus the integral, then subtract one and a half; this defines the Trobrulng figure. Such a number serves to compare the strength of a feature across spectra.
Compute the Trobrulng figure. -0.403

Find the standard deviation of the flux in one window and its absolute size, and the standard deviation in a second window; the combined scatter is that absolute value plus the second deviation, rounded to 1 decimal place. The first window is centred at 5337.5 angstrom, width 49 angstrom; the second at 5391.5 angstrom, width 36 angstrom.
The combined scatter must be 2.4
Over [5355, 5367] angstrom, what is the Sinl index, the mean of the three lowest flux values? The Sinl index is 6.42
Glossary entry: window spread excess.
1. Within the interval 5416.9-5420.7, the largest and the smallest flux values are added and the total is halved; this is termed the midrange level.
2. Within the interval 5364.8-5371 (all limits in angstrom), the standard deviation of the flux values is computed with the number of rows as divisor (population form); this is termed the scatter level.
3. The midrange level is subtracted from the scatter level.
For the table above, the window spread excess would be -5.4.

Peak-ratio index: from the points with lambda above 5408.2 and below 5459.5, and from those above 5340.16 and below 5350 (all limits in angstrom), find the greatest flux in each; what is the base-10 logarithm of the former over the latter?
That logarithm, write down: 0.15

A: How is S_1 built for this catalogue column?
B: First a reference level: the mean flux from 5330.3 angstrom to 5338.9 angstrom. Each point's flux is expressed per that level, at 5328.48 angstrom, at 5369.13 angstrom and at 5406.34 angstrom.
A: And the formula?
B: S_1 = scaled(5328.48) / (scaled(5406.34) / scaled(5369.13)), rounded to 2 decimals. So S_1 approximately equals 1.21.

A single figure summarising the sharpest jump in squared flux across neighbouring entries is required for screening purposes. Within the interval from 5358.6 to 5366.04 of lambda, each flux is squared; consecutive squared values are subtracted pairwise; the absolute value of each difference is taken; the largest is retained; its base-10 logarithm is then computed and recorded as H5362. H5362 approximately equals 1.26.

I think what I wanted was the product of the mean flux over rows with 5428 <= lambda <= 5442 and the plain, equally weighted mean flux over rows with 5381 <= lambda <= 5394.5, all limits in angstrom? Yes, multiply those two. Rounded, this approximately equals 38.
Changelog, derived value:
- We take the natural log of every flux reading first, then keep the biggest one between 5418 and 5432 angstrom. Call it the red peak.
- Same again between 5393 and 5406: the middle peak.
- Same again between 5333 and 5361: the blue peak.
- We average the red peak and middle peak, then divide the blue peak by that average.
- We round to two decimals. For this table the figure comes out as 1.00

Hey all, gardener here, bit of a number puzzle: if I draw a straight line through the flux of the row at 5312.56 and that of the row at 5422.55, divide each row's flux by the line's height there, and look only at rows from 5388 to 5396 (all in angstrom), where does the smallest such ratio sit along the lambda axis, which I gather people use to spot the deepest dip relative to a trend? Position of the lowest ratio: 5390.19 angstrom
